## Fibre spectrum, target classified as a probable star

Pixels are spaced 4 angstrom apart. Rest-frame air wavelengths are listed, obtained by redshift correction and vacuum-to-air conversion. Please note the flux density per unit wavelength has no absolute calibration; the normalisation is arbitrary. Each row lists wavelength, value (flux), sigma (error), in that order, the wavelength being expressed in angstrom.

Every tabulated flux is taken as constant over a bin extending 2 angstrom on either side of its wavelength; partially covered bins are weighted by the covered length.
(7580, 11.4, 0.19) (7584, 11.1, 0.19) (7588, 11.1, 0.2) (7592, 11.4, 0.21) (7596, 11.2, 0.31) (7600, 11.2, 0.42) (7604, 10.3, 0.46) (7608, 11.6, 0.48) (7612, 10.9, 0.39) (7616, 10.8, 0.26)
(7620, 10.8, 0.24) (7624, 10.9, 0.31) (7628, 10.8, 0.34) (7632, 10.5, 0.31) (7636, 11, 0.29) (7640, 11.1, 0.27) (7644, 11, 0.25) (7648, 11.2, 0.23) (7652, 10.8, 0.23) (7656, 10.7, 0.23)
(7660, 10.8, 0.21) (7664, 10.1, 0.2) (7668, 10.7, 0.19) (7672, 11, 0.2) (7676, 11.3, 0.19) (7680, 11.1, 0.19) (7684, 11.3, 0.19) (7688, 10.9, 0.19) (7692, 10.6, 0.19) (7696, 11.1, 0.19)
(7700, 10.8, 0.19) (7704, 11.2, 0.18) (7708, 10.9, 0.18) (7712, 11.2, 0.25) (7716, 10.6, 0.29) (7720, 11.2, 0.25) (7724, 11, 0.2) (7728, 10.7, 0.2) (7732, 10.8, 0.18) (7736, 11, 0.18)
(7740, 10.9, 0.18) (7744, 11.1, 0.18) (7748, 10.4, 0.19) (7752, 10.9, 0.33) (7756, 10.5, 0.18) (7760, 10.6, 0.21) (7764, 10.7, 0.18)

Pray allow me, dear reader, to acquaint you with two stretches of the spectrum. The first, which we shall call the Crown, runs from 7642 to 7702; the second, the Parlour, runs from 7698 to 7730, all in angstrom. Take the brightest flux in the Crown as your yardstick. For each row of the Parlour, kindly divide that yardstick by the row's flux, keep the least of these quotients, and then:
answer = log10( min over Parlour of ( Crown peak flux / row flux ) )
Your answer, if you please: 0.0039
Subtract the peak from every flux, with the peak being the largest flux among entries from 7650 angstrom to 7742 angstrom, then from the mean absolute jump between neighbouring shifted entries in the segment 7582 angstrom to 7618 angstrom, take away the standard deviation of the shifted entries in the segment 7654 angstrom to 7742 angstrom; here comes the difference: 0.16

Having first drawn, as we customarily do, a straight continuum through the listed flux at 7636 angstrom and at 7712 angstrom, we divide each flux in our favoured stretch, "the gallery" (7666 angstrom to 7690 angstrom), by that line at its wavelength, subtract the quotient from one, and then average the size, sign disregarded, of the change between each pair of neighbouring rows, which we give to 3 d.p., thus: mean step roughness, 0.025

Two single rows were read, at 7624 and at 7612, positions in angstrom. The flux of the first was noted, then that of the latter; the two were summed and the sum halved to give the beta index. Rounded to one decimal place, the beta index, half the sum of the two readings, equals 10.9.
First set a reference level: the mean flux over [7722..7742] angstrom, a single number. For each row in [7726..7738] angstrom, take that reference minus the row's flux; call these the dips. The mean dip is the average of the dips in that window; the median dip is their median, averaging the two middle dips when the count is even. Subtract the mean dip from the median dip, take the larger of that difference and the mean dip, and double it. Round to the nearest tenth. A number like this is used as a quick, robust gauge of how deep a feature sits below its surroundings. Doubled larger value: 0.1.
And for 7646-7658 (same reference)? 0.2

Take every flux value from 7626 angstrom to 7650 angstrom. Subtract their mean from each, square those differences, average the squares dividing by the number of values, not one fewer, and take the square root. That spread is 0.229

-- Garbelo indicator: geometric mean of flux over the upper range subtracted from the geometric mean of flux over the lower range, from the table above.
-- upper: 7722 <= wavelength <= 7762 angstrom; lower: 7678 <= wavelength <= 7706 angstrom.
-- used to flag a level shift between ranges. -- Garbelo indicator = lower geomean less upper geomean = 0.21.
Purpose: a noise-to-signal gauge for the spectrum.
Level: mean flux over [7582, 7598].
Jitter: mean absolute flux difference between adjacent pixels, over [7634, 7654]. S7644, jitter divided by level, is 0.0179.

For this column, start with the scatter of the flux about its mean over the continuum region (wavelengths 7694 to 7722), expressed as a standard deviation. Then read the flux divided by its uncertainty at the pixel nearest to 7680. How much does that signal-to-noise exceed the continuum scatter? 58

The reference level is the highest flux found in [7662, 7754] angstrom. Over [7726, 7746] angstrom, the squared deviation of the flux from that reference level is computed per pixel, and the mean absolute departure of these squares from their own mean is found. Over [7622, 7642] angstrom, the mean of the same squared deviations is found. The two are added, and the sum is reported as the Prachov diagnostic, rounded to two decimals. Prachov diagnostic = 0.34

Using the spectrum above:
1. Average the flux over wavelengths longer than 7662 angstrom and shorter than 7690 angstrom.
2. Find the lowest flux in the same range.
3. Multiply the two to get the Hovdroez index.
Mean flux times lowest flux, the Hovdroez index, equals 110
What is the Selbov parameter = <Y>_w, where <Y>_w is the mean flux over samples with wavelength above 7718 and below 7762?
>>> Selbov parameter 10.8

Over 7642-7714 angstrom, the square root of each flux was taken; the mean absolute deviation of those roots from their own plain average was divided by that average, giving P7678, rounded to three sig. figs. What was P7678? 0.0104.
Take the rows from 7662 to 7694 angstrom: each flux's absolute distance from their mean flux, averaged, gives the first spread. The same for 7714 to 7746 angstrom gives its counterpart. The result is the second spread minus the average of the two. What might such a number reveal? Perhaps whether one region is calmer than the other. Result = -0.07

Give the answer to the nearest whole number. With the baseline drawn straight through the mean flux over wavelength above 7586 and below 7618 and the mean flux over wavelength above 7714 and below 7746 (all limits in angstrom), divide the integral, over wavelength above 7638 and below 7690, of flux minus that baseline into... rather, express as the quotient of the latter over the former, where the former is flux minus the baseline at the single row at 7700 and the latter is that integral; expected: 24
